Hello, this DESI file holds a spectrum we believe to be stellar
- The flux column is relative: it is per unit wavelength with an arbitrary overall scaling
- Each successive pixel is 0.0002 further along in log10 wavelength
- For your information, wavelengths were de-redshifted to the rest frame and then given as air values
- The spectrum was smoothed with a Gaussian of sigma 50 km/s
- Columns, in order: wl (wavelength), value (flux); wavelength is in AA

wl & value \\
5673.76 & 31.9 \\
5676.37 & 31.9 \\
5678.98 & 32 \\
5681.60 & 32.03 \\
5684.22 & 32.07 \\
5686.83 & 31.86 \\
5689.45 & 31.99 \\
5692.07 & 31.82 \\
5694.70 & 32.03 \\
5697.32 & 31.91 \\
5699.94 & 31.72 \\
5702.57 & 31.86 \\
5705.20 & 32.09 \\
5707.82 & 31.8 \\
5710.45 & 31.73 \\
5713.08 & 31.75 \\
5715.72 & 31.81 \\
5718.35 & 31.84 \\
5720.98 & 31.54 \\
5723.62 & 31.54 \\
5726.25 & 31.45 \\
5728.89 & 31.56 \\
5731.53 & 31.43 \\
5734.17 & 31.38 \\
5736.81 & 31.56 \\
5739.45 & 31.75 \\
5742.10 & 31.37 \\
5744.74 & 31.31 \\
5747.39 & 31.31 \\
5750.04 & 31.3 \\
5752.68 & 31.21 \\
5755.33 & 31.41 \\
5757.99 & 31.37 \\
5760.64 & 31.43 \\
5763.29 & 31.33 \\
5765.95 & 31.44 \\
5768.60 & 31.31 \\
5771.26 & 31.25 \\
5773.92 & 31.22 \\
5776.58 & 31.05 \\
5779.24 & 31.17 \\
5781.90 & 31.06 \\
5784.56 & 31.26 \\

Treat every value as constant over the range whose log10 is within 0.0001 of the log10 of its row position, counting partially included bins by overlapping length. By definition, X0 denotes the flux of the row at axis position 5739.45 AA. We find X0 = 31.75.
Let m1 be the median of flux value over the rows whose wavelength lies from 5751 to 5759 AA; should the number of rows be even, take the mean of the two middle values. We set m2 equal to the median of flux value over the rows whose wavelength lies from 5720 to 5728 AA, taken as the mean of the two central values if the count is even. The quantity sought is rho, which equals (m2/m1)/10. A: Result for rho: 0.101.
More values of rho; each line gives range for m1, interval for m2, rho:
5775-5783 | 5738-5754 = 0.101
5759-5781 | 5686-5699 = 0.102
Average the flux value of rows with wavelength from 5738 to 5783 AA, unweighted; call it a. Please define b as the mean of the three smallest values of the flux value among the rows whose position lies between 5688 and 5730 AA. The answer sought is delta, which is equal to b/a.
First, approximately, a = 31.31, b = 31.51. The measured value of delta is 1.01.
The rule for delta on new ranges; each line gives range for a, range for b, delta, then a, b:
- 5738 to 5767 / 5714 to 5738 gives 1.00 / 31.38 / 31.42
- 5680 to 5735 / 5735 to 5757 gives 0.98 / 31.77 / 31.27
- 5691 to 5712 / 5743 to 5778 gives 0.98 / 31.87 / 31.16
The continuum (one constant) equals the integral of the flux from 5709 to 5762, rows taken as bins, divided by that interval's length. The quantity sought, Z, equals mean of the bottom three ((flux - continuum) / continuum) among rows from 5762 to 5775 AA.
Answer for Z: -0.008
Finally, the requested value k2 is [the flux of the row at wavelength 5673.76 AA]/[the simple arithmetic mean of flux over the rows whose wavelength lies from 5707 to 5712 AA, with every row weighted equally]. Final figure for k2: 1.004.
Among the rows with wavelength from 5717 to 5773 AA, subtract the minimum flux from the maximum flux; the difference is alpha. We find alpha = 0.63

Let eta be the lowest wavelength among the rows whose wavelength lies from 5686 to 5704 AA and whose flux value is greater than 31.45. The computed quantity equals 5686.83 AA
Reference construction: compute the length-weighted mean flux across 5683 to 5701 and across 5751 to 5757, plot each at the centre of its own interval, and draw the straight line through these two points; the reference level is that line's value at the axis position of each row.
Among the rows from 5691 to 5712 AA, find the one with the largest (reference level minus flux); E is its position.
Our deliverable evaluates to 5699.94 AA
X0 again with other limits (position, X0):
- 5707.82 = 31.8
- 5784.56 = 31.26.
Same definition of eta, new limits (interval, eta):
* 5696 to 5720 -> 5697.32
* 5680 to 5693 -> 5681.60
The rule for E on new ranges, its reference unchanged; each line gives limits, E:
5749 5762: 5752.68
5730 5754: 5734.17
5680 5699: 5686.83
